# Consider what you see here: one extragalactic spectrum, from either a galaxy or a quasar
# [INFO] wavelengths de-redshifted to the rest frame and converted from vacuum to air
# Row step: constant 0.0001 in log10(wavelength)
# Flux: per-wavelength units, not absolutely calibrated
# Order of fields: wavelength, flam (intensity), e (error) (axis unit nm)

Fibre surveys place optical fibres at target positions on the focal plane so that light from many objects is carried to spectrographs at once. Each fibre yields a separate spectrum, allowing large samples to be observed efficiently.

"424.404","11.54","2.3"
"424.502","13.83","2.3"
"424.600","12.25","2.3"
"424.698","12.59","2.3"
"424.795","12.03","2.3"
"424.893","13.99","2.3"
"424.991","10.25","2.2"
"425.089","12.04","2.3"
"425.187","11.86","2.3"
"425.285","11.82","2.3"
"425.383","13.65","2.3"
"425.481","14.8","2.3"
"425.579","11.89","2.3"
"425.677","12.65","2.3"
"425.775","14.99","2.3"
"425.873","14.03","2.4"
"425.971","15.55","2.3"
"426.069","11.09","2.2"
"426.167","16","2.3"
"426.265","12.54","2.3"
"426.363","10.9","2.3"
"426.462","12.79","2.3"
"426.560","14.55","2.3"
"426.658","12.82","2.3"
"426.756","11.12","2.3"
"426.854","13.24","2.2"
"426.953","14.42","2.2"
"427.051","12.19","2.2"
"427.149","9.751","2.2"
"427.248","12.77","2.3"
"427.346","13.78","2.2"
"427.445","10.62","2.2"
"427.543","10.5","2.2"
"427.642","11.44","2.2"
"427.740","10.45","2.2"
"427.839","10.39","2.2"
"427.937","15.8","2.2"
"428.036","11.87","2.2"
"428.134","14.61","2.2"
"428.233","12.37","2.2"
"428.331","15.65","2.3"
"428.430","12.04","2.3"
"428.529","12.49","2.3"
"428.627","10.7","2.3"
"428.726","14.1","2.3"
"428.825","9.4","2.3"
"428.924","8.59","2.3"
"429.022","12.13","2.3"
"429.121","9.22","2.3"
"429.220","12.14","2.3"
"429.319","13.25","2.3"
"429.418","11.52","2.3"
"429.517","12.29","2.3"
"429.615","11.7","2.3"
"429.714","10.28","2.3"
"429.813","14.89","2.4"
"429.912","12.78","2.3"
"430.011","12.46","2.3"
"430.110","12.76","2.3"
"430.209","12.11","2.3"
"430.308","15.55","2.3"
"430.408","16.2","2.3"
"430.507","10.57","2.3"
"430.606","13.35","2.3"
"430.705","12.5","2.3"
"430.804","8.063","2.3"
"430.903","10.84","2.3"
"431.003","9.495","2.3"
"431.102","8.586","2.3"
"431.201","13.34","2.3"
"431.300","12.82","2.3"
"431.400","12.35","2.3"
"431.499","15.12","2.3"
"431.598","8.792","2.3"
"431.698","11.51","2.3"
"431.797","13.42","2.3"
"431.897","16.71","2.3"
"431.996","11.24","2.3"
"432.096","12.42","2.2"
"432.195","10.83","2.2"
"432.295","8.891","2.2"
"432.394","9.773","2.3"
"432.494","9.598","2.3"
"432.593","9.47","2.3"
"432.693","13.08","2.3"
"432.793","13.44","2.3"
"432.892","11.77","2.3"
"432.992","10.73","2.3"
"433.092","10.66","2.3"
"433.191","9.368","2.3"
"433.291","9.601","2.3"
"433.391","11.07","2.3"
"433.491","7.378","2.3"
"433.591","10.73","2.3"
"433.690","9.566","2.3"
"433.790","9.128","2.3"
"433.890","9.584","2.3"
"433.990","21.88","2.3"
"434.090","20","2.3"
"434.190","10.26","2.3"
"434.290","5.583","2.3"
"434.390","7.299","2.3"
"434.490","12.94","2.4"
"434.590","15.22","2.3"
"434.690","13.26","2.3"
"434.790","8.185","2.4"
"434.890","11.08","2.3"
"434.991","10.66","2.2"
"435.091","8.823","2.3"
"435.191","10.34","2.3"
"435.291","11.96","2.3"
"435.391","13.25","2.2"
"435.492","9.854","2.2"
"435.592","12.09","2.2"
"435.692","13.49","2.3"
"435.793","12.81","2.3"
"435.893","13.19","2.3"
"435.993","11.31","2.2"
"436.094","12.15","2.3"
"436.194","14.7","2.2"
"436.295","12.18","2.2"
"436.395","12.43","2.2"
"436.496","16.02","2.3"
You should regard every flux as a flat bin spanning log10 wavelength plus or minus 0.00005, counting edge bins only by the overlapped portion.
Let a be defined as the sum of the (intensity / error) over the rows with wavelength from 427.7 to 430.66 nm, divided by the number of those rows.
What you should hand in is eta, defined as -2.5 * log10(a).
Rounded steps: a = 5.4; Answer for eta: -1.84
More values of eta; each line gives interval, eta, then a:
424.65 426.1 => -1.87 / 5.6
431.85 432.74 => -1.75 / 5.0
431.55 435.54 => -1.73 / 4.9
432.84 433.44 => -1.65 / 4.6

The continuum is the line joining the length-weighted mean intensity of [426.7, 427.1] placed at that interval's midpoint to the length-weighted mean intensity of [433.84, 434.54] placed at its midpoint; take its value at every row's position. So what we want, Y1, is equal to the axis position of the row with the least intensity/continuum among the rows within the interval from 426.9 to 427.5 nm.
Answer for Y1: 427.149 nm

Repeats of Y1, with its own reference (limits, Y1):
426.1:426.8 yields 426.363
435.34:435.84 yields 435.492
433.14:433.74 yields 433.491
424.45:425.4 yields 424.991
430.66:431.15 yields 430.804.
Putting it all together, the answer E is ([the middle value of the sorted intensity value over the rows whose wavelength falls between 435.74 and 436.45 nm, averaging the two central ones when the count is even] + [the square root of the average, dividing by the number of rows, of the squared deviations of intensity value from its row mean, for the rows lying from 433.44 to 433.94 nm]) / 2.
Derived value 6.8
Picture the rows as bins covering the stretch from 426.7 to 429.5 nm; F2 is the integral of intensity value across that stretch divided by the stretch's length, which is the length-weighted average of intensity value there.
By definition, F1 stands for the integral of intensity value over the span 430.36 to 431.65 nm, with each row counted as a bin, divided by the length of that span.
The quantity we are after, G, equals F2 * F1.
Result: 141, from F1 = 11.7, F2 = 12.0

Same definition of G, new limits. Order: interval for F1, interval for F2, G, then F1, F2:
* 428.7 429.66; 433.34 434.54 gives 128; 11.4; 11.3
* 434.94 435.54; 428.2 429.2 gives 126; 10.8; 11.7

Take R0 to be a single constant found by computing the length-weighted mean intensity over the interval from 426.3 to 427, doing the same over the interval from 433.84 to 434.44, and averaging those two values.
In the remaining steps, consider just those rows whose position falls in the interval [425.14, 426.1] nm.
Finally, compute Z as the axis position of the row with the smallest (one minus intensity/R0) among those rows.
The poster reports 425.971 nm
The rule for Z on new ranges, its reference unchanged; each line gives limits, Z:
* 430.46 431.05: 430.606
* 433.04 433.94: 433.391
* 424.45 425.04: 424.893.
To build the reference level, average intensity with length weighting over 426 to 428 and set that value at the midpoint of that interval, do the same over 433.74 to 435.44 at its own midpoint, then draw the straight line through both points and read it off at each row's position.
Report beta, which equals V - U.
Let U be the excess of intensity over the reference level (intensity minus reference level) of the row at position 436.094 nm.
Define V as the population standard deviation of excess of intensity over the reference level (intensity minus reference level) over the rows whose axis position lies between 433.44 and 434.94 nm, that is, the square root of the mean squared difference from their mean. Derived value 4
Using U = 0.5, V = 4.44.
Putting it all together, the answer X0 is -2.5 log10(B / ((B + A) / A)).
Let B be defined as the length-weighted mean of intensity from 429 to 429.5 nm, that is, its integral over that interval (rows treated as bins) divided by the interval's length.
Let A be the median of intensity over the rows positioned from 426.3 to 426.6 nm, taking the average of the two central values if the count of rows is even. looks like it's -1.96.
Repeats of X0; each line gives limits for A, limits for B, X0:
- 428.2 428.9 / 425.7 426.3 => -2.04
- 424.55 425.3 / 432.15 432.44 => -1.83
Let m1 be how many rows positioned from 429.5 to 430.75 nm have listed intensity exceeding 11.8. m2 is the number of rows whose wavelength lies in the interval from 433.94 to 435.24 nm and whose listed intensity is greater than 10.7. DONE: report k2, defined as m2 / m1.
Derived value 0.6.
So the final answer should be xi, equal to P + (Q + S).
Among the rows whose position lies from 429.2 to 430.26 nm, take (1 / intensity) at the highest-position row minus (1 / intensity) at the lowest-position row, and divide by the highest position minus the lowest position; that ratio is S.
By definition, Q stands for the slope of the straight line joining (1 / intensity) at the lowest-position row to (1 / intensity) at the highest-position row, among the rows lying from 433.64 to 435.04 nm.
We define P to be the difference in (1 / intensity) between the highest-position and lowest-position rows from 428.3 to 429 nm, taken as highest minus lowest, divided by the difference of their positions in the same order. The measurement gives 0.08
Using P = 0.089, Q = -0.008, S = 0.000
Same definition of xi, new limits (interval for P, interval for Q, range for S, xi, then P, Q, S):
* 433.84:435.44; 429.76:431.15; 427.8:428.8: -0.01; -0.019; 0.038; -0.029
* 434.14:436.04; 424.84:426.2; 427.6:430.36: -0.02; -0.005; -0.007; -0.009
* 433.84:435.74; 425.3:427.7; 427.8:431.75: -0.01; -0.017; 0.006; -0.002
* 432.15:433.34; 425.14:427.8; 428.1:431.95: 0.01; 0.011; 0.004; -0.002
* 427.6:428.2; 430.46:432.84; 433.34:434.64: -0.07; -0.039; -0.009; -0.021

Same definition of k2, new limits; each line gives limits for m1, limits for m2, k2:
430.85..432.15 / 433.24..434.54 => 0.7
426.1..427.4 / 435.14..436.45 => 1.1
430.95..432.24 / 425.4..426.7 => 1.9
